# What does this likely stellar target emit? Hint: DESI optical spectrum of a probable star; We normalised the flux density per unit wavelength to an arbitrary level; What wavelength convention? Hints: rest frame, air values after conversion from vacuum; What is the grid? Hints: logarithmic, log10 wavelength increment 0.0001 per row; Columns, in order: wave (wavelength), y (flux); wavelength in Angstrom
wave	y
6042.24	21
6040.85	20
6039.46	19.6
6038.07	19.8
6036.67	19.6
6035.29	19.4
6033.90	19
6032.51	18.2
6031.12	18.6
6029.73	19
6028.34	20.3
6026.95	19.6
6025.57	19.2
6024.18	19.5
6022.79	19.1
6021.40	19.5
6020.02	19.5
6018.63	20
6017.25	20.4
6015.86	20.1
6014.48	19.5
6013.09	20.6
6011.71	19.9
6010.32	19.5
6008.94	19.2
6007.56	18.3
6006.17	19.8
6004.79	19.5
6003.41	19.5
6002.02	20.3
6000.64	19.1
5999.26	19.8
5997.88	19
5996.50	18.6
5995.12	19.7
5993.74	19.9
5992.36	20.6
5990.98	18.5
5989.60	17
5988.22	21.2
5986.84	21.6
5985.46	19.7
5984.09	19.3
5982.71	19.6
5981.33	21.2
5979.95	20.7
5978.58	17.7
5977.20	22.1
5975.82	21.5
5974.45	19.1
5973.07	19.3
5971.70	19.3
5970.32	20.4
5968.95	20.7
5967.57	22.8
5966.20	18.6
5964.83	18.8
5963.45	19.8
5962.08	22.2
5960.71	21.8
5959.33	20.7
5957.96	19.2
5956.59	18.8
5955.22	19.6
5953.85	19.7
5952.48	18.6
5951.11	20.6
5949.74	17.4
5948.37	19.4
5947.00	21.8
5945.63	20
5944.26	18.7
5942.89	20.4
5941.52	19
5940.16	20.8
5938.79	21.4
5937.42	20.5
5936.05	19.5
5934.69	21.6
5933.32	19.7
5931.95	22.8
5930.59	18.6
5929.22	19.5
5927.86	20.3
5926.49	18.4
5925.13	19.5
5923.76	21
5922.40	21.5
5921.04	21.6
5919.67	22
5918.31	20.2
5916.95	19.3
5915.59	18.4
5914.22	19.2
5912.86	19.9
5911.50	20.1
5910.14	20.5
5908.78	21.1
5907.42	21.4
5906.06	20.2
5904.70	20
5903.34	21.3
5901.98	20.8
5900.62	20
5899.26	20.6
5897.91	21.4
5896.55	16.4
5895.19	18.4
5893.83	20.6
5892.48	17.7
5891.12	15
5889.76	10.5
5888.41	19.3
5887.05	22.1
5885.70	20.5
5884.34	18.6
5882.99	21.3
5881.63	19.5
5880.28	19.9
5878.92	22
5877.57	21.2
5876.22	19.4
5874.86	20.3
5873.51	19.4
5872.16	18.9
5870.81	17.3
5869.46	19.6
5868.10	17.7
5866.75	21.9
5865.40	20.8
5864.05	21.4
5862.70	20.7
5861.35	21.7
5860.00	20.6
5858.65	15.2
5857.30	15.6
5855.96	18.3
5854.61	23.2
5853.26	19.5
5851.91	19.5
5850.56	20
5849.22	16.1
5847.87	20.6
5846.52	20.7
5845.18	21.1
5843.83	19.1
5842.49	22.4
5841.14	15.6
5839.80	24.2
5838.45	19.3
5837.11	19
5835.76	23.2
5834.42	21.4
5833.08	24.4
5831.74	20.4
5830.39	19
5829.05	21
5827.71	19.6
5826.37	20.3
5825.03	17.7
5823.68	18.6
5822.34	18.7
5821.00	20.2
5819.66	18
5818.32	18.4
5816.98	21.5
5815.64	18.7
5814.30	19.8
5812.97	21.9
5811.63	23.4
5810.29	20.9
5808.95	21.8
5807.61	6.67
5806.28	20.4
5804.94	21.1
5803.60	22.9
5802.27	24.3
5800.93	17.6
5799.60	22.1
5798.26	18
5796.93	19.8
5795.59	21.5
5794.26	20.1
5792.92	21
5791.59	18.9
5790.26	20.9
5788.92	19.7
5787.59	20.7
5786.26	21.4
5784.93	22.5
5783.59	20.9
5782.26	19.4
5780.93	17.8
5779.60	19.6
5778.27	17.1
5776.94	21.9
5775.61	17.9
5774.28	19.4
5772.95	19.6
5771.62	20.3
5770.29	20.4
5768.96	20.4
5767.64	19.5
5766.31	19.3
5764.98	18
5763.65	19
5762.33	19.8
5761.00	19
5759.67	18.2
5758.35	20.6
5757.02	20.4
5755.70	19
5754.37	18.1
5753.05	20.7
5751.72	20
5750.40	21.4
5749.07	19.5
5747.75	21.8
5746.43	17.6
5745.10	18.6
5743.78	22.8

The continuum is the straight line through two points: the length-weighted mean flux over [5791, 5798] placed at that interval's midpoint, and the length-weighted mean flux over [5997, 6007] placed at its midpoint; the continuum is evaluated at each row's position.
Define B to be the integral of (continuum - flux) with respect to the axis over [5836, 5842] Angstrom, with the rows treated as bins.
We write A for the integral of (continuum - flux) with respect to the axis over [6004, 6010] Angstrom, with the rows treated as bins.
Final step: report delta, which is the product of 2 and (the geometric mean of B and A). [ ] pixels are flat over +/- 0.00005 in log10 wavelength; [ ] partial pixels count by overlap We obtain 2.4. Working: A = 2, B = 1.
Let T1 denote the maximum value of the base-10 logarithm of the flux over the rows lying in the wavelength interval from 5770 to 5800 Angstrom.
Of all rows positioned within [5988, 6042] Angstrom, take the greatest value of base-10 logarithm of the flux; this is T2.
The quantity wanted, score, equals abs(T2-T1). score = 0.0258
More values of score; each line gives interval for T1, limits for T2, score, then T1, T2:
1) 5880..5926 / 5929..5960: 0.0135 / 1.34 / 1.36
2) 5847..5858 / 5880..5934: 0.0076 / 1.37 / 1.36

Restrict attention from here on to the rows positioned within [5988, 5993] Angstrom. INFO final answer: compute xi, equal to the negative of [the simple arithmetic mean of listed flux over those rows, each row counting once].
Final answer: -19.3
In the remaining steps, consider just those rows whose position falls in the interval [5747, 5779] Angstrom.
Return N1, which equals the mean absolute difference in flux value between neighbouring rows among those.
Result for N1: 1.3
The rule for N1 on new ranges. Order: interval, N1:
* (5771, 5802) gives 1.9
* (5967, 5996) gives 1.4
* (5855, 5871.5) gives 1.9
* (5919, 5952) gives 1.6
